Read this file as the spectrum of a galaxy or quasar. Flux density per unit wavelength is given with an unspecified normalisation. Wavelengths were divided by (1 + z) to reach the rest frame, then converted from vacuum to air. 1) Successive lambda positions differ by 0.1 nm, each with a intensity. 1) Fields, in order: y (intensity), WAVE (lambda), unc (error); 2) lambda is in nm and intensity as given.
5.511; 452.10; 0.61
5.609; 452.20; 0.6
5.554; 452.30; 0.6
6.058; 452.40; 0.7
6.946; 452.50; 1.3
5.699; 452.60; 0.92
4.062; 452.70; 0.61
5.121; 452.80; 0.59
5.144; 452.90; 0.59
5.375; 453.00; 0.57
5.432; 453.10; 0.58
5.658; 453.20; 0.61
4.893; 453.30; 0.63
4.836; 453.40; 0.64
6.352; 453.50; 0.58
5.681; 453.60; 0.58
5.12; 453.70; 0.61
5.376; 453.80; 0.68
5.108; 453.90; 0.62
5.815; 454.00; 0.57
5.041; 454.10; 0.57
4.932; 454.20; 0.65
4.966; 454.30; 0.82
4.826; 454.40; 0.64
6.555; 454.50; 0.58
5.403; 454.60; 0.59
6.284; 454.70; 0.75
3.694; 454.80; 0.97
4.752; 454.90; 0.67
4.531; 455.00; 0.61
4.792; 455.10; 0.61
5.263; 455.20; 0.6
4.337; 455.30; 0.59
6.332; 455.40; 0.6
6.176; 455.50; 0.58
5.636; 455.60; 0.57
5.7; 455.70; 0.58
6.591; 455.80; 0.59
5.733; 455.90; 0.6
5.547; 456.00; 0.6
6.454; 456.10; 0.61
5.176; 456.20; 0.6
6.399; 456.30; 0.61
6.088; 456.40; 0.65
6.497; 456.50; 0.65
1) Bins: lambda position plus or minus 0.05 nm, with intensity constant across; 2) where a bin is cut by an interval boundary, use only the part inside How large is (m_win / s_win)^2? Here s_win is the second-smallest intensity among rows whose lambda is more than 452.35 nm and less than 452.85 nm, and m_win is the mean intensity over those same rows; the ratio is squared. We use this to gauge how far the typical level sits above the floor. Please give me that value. 1.19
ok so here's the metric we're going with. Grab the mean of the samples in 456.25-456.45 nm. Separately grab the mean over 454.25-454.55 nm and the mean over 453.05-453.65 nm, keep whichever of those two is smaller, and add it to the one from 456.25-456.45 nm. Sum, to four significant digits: 11.69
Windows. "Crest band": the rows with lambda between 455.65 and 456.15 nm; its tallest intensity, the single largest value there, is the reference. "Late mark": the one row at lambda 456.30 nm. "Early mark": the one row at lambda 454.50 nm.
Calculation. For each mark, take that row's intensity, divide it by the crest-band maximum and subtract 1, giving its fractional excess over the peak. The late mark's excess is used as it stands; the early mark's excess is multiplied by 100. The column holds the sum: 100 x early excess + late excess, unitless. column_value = -1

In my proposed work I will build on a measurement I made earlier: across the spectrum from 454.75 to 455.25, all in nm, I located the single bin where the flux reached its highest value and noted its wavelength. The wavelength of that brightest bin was 455.20 nm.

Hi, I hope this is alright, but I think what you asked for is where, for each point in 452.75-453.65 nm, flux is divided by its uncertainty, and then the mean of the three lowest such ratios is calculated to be 8.0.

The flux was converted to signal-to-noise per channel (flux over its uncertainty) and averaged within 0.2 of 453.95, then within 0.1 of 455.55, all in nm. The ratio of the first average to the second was 0.86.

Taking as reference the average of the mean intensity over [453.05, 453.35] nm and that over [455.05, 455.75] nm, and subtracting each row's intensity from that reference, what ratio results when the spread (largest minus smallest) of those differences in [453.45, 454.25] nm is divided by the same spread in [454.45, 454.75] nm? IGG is 1.2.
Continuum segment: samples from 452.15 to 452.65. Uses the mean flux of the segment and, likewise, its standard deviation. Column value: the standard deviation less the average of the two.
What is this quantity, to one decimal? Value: -2.7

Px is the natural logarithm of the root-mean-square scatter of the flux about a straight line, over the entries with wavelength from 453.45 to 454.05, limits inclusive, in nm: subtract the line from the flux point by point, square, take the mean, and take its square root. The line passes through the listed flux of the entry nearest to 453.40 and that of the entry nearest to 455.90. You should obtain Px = -0.26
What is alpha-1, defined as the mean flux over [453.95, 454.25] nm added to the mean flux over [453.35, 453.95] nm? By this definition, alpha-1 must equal 10.7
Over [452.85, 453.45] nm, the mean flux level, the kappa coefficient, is 5.22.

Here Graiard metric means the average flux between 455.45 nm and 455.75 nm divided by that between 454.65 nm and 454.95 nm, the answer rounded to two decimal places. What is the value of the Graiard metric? 1.19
